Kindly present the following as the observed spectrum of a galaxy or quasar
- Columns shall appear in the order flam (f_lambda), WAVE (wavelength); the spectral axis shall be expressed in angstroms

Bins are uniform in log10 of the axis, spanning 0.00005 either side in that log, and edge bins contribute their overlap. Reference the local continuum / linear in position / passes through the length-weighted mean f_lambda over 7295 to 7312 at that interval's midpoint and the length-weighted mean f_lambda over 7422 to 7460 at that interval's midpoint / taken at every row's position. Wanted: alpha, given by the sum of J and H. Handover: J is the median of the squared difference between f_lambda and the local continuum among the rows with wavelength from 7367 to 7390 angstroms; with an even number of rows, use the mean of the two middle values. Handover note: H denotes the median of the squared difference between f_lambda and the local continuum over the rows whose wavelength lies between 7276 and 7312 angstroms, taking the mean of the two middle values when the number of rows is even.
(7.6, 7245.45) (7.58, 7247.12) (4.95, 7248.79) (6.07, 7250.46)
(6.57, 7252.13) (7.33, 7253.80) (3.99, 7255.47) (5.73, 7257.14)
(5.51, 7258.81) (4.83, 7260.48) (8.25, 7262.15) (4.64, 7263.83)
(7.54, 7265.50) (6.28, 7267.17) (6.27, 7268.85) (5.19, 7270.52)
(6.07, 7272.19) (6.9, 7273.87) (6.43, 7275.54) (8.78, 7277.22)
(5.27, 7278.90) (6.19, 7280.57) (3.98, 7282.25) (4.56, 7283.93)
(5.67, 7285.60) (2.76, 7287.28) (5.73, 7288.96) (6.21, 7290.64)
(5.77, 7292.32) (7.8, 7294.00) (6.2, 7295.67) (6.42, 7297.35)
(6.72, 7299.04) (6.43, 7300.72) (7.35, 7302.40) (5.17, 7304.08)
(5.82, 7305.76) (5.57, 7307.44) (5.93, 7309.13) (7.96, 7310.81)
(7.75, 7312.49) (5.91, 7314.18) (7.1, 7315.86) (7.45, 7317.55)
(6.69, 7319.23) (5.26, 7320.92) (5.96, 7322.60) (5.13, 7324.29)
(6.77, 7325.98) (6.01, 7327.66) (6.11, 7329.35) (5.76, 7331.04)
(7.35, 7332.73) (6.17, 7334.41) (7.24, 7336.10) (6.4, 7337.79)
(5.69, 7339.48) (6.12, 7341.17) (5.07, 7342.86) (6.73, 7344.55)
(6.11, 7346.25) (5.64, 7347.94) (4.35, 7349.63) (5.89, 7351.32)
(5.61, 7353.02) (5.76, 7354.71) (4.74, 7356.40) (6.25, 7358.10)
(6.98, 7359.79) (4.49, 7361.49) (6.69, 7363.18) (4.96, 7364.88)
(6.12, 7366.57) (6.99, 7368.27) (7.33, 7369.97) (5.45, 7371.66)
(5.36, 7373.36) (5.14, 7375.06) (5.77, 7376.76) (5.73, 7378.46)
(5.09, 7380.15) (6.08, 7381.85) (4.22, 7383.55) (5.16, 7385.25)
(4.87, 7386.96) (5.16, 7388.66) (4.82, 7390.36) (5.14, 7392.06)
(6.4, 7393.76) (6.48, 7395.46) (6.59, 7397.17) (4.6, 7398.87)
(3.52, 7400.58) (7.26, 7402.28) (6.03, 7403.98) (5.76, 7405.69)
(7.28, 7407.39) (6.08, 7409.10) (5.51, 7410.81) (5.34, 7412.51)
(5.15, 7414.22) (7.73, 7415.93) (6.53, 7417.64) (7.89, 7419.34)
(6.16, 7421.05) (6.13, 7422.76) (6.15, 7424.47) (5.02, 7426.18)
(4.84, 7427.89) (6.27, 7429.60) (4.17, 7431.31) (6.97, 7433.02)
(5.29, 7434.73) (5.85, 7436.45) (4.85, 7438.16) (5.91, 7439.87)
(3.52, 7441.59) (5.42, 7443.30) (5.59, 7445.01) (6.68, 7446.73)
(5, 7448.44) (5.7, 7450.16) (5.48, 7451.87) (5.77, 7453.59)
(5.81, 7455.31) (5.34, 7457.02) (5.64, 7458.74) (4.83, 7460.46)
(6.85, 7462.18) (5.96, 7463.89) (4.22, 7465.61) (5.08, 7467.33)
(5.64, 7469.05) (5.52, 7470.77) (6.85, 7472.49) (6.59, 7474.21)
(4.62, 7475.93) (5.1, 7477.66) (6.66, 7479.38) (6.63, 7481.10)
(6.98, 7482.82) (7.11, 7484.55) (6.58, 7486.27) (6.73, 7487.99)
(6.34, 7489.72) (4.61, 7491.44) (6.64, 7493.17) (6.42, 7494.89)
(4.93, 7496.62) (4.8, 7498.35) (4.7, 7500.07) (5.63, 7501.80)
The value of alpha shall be 1.12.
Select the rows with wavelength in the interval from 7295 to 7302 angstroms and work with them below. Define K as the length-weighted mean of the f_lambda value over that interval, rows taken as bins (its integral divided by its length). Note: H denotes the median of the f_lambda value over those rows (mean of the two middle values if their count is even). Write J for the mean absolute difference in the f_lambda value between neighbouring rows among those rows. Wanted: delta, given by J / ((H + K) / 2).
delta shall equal 0.04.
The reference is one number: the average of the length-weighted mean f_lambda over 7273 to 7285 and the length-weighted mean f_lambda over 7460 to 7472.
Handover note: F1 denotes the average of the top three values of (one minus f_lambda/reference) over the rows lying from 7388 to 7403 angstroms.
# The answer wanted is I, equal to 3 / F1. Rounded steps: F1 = 0.25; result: 12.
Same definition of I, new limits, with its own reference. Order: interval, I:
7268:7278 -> -203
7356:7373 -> 17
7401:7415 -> 41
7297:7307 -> -382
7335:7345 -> 131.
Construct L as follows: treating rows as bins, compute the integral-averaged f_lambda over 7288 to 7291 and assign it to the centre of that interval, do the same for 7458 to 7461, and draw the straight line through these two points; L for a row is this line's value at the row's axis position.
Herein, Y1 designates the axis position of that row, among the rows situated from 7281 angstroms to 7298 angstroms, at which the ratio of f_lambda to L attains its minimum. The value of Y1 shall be 7287.28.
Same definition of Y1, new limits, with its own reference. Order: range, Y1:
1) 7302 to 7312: 7304.08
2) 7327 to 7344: 7342.86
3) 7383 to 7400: 7383.55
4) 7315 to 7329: 7324.29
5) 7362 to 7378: 7364.88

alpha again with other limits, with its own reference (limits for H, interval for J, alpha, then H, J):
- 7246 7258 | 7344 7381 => 1.05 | 0.69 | 0.4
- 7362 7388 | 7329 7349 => 0.71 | 0.50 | 0.2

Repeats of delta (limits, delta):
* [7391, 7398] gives 0.08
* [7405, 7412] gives 0.18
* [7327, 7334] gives 0.11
